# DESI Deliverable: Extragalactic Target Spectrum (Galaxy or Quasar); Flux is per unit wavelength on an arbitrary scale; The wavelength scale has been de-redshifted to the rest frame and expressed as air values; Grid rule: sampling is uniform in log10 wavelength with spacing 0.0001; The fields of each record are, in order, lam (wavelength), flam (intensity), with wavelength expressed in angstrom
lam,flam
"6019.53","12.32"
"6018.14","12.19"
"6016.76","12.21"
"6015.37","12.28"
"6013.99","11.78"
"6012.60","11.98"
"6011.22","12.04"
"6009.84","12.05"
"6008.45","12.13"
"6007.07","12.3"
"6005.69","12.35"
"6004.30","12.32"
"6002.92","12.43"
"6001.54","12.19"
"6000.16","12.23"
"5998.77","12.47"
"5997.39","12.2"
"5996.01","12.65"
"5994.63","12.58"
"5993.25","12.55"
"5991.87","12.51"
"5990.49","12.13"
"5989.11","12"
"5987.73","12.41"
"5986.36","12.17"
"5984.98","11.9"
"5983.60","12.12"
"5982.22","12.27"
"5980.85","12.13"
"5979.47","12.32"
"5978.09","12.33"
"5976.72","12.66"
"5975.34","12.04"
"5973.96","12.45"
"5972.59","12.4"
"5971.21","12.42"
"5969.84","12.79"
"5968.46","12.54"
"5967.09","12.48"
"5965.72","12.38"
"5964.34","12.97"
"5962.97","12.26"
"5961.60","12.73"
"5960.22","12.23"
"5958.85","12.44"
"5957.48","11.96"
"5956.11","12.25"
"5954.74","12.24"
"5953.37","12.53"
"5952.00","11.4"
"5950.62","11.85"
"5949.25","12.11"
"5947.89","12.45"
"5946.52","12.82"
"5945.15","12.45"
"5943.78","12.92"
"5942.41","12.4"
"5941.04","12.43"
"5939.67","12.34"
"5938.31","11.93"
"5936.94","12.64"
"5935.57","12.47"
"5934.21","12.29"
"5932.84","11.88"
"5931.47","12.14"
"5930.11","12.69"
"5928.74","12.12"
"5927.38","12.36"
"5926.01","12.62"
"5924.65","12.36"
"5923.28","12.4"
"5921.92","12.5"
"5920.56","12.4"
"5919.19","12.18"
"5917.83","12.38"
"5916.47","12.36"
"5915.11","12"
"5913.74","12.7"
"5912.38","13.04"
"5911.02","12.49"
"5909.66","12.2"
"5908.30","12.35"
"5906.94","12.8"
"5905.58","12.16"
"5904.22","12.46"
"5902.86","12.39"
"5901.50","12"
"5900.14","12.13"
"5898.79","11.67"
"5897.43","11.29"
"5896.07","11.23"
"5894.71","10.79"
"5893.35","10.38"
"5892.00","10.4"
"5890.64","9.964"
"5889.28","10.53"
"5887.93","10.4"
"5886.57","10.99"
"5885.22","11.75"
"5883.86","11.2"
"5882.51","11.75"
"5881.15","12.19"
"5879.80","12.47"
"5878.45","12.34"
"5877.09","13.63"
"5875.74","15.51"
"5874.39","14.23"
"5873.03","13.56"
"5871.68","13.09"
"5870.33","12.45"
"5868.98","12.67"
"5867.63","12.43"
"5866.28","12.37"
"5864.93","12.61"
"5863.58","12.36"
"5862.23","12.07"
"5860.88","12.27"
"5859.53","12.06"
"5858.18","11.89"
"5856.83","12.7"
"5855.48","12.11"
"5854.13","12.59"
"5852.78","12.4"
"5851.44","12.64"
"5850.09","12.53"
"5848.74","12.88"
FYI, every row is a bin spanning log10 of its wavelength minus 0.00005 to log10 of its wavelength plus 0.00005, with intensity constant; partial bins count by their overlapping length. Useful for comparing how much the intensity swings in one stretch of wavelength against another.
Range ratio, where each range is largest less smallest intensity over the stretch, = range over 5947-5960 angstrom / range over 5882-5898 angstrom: 0.63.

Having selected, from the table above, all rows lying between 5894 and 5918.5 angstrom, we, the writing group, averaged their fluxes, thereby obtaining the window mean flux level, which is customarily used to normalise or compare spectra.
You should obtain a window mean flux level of 12.1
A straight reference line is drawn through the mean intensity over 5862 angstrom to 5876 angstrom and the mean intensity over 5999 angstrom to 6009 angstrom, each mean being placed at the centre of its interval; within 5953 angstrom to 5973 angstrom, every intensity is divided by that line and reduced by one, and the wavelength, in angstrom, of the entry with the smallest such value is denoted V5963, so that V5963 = 5957.48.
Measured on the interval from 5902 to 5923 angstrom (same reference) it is 5915.11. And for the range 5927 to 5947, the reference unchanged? 5932.84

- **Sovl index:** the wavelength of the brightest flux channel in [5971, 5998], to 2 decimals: 5976.72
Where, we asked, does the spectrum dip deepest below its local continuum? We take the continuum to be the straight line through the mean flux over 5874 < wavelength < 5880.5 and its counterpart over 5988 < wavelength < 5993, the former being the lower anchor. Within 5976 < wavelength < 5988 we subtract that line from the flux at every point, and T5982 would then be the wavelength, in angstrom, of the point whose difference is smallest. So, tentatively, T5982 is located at 5984.98 angstrom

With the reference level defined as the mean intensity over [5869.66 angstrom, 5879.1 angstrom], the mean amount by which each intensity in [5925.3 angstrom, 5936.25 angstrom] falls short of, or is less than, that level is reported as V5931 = 1.22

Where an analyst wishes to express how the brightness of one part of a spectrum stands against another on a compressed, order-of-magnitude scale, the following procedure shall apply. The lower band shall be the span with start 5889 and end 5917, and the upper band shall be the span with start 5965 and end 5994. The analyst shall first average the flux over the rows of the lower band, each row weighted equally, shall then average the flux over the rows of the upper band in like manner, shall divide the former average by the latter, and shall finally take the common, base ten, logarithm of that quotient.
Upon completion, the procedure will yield -0.020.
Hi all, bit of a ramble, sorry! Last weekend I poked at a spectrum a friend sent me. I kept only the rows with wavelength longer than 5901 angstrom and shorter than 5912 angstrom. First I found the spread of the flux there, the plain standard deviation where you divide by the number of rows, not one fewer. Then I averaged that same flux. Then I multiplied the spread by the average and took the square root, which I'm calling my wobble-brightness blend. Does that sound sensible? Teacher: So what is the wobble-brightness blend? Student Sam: 1.68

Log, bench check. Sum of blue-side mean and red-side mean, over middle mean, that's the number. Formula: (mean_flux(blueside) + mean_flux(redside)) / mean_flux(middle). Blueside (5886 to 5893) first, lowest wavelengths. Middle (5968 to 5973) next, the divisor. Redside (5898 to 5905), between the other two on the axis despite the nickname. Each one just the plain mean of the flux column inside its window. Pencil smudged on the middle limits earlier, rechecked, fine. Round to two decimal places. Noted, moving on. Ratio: 1.80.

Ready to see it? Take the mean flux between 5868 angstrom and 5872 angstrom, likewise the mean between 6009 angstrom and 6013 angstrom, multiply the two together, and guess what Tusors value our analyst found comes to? 153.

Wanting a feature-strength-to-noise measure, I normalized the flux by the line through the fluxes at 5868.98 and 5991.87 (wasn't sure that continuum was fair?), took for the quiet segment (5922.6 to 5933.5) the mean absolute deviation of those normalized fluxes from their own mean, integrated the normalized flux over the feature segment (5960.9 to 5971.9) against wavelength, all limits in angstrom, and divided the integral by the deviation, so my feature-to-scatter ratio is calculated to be 683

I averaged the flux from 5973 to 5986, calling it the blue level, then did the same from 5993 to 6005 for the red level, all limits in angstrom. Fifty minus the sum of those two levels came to 25.4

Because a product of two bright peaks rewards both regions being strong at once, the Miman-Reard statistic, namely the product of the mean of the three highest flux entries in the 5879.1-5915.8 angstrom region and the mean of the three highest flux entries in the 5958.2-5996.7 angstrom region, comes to 165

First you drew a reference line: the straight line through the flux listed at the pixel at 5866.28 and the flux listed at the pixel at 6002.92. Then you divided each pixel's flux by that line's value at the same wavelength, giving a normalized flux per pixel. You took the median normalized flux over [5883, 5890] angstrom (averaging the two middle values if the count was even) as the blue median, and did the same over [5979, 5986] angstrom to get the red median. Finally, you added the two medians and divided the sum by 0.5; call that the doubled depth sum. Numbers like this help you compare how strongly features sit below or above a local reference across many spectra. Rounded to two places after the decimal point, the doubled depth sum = 3.73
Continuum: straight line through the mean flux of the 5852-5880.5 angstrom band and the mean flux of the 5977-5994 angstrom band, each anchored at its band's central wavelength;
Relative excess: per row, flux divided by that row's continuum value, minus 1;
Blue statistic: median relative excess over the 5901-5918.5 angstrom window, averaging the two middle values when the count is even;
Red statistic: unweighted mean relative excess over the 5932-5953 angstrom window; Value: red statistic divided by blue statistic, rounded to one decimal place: 0.8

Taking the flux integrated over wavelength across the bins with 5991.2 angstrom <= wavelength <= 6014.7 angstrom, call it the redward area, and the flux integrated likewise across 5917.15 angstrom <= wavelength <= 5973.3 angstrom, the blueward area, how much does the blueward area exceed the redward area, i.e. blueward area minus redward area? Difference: 406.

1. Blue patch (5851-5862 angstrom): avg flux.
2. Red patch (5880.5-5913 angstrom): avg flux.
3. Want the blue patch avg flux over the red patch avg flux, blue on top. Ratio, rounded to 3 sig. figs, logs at 1.06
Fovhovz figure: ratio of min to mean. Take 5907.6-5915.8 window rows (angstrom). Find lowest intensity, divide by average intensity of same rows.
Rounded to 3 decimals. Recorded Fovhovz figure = 0.963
